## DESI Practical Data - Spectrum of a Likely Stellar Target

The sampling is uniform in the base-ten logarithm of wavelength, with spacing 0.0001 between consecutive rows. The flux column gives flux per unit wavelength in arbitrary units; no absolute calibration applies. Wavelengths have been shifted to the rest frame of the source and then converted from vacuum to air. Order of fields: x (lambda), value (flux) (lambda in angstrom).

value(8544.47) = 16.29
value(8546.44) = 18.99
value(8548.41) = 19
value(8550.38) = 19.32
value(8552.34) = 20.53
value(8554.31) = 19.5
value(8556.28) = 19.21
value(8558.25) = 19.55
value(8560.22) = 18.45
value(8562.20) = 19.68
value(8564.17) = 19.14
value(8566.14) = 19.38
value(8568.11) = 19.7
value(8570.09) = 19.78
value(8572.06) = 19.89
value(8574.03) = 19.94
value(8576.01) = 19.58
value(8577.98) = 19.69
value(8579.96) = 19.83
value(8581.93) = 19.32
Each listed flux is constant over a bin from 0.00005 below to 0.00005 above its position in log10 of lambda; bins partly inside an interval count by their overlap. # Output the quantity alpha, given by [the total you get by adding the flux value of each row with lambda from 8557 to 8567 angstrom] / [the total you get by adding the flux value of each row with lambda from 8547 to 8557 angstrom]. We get 0.99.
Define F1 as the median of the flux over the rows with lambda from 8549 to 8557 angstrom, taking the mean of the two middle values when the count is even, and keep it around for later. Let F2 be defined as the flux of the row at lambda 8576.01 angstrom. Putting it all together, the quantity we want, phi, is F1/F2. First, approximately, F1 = 19.4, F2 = 19.58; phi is 0.99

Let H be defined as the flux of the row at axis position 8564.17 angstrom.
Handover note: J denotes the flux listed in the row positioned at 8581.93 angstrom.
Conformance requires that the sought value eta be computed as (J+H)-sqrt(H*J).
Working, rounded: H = 19.14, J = 19.32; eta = 19.2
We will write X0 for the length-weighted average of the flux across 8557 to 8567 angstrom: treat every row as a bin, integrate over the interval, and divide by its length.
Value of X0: 19.2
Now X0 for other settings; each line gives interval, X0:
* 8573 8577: 19.8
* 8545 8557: 19.3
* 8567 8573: 19.8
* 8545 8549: 18.7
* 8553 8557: 19.5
